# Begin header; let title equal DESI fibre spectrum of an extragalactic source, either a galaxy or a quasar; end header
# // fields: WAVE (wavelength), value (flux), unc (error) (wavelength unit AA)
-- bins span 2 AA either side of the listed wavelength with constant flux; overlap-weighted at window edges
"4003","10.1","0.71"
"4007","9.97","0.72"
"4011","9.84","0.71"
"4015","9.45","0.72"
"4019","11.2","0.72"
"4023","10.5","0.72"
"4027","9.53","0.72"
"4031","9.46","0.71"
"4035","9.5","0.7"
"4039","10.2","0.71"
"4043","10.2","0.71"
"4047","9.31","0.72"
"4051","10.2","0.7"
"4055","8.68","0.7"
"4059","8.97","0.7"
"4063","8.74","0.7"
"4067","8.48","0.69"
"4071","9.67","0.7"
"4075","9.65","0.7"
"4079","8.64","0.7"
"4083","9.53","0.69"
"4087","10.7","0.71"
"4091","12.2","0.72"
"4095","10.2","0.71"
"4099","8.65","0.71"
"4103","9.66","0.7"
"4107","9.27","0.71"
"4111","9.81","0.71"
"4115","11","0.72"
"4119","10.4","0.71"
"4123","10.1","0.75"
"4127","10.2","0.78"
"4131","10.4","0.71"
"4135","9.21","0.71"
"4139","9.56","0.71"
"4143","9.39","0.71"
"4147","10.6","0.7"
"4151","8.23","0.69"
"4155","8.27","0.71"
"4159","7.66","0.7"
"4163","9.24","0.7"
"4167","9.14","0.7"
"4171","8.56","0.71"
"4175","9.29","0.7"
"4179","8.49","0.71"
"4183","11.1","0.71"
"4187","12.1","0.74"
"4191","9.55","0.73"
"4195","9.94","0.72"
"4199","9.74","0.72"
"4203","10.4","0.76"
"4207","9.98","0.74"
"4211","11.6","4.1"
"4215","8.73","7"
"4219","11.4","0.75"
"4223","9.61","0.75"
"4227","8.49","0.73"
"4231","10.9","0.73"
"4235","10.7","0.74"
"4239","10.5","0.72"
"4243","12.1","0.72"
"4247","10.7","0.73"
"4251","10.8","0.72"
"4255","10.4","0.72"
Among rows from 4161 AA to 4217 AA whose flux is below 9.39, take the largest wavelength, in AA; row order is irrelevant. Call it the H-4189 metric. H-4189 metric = 4215 AA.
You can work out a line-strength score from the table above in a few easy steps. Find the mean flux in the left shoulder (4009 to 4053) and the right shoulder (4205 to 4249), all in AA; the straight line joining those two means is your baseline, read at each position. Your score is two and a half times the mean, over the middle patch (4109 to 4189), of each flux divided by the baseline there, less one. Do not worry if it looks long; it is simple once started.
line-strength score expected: -0.146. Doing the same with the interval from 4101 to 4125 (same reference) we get -0.026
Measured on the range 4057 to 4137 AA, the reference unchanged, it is -0.083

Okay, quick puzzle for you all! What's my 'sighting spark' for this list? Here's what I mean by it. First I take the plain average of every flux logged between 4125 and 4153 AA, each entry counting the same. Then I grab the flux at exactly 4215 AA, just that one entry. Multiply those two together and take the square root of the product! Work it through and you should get 9.2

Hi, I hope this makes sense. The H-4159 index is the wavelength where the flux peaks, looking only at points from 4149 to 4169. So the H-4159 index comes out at 4163 AA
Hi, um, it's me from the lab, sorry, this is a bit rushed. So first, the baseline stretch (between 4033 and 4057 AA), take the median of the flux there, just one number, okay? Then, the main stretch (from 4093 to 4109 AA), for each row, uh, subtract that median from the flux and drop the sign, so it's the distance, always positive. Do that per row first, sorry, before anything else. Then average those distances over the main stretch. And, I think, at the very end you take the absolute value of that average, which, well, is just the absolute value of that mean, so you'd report 0.6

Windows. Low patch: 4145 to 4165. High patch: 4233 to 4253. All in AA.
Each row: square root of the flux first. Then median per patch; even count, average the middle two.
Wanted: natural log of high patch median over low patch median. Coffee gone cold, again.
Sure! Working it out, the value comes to 0.129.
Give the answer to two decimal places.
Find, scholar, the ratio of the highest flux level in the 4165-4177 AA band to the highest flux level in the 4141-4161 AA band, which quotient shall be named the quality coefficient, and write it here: 0.88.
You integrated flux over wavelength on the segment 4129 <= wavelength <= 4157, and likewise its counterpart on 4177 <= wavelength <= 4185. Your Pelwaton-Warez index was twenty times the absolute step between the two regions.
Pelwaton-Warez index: 3686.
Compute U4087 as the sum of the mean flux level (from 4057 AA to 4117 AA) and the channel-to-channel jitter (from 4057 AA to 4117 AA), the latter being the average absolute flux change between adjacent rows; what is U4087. 10.6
